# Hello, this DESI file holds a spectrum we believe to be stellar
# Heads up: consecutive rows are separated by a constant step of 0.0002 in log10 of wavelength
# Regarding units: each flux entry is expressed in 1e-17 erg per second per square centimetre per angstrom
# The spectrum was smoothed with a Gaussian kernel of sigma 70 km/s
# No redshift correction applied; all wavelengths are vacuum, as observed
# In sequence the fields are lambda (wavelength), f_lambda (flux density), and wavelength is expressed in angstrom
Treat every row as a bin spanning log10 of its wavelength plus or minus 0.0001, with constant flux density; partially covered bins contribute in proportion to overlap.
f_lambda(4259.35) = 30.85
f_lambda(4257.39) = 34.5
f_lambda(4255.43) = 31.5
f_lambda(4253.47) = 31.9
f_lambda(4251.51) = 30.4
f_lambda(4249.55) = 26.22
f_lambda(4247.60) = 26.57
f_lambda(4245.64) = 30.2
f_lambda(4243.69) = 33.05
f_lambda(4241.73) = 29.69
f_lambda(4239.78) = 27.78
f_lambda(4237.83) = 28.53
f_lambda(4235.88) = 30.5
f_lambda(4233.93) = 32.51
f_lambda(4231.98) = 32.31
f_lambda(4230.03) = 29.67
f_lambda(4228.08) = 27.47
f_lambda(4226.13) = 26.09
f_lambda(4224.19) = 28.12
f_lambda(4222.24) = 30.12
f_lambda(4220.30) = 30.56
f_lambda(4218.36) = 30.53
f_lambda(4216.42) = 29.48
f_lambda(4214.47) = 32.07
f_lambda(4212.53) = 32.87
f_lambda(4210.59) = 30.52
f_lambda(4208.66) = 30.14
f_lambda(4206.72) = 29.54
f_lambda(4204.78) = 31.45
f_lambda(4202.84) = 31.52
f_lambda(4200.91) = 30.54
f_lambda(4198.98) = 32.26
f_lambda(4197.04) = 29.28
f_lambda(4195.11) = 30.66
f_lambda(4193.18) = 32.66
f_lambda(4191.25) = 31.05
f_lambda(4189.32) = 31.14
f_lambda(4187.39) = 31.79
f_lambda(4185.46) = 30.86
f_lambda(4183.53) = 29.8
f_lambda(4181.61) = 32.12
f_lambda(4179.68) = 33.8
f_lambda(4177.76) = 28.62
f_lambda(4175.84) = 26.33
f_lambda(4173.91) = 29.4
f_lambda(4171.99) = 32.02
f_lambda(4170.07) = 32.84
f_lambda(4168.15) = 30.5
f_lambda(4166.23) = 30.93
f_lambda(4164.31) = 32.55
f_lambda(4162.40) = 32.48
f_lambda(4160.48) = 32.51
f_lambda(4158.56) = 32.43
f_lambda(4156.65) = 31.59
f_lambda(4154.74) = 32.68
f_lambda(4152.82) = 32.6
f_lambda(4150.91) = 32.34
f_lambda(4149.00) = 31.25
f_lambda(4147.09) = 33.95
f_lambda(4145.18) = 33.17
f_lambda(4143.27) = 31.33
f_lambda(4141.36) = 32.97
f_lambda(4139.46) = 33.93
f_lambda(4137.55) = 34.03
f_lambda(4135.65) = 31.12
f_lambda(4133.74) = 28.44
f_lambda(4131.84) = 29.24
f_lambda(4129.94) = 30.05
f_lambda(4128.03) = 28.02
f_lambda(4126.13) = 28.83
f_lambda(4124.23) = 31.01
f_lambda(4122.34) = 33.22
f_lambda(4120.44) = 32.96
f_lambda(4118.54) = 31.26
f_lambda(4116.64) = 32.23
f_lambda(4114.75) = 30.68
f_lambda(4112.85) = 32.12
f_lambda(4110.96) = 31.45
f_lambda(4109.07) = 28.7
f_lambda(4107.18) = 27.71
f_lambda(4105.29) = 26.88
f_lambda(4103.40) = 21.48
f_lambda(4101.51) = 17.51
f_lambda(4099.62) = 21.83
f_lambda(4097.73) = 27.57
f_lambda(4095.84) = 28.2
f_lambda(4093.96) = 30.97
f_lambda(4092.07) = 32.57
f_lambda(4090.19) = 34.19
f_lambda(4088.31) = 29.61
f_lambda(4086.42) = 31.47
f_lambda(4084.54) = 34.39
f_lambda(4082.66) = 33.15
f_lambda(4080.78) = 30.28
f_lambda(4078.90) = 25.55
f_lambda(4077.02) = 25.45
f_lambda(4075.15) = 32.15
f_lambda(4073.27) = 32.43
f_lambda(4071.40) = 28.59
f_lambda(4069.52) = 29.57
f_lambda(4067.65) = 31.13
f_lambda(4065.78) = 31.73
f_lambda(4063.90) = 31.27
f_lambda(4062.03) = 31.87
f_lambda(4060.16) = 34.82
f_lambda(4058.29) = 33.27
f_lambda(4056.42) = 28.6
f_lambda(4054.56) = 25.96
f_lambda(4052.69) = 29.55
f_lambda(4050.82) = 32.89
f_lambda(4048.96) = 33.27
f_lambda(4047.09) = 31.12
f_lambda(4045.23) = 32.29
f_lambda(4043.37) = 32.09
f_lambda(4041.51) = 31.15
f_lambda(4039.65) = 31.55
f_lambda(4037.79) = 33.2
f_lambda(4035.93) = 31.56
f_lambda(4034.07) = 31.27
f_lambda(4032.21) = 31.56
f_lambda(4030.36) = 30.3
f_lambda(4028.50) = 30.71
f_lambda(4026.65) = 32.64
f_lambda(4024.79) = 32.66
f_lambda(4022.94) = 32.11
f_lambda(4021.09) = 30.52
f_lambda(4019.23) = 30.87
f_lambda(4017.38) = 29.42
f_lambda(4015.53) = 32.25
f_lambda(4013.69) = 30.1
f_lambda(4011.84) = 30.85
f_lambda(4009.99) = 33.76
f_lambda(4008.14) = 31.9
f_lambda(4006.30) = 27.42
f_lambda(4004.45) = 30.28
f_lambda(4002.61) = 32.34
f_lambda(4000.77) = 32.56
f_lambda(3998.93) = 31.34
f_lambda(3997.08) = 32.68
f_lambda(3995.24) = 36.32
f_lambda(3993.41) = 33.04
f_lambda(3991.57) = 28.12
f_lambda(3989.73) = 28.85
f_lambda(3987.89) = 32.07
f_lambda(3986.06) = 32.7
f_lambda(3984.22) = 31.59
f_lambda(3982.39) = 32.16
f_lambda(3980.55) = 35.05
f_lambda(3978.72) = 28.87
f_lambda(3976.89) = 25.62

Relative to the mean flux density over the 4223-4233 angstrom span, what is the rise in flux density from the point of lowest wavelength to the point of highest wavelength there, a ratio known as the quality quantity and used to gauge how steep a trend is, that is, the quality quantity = 0.15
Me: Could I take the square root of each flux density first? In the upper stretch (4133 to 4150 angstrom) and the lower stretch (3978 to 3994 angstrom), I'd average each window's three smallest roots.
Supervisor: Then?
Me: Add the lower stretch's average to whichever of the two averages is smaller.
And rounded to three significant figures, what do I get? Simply 10.7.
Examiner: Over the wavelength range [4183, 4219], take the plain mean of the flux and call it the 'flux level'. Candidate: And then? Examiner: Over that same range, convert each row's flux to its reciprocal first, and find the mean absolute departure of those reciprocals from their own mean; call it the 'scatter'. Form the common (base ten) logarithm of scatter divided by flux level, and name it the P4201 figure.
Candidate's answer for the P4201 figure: -4.54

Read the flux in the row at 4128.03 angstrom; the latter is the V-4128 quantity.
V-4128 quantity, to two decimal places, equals 28.02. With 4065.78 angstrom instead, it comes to 31.73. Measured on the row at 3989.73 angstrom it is 28.85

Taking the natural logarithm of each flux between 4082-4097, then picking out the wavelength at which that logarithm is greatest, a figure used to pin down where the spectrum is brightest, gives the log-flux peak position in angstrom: 4084.54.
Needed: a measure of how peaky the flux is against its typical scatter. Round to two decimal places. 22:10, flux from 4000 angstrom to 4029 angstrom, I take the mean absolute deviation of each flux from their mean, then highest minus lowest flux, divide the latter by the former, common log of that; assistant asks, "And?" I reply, 0.70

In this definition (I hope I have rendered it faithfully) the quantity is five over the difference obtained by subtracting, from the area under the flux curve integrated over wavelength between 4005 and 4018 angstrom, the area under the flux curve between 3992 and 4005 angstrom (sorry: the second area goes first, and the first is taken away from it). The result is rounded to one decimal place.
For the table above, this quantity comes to 0.2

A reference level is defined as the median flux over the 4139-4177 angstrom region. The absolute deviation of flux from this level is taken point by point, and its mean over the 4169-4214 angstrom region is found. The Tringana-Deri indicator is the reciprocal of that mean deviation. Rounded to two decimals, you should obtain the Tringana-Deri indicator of 0.58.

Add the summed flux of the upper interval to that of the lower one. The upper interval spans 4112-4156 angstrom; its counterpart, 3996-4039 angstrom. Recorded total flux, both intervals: 1450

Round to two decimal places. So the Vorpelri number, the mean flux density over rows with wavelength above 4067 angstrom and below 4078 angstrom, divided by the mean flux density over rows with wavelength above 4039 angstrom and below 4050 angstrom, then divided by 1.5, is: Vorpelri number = 0.62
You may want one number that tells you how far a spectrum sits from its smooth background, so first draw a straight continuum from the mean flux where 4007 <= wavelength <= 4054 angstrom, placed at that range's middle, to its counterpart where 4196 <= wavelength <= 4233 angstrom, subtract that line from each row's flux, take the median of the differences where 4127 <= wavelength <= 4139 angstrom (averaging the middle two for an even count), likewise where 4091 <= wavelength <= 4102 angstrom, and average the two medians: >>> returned -2.2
